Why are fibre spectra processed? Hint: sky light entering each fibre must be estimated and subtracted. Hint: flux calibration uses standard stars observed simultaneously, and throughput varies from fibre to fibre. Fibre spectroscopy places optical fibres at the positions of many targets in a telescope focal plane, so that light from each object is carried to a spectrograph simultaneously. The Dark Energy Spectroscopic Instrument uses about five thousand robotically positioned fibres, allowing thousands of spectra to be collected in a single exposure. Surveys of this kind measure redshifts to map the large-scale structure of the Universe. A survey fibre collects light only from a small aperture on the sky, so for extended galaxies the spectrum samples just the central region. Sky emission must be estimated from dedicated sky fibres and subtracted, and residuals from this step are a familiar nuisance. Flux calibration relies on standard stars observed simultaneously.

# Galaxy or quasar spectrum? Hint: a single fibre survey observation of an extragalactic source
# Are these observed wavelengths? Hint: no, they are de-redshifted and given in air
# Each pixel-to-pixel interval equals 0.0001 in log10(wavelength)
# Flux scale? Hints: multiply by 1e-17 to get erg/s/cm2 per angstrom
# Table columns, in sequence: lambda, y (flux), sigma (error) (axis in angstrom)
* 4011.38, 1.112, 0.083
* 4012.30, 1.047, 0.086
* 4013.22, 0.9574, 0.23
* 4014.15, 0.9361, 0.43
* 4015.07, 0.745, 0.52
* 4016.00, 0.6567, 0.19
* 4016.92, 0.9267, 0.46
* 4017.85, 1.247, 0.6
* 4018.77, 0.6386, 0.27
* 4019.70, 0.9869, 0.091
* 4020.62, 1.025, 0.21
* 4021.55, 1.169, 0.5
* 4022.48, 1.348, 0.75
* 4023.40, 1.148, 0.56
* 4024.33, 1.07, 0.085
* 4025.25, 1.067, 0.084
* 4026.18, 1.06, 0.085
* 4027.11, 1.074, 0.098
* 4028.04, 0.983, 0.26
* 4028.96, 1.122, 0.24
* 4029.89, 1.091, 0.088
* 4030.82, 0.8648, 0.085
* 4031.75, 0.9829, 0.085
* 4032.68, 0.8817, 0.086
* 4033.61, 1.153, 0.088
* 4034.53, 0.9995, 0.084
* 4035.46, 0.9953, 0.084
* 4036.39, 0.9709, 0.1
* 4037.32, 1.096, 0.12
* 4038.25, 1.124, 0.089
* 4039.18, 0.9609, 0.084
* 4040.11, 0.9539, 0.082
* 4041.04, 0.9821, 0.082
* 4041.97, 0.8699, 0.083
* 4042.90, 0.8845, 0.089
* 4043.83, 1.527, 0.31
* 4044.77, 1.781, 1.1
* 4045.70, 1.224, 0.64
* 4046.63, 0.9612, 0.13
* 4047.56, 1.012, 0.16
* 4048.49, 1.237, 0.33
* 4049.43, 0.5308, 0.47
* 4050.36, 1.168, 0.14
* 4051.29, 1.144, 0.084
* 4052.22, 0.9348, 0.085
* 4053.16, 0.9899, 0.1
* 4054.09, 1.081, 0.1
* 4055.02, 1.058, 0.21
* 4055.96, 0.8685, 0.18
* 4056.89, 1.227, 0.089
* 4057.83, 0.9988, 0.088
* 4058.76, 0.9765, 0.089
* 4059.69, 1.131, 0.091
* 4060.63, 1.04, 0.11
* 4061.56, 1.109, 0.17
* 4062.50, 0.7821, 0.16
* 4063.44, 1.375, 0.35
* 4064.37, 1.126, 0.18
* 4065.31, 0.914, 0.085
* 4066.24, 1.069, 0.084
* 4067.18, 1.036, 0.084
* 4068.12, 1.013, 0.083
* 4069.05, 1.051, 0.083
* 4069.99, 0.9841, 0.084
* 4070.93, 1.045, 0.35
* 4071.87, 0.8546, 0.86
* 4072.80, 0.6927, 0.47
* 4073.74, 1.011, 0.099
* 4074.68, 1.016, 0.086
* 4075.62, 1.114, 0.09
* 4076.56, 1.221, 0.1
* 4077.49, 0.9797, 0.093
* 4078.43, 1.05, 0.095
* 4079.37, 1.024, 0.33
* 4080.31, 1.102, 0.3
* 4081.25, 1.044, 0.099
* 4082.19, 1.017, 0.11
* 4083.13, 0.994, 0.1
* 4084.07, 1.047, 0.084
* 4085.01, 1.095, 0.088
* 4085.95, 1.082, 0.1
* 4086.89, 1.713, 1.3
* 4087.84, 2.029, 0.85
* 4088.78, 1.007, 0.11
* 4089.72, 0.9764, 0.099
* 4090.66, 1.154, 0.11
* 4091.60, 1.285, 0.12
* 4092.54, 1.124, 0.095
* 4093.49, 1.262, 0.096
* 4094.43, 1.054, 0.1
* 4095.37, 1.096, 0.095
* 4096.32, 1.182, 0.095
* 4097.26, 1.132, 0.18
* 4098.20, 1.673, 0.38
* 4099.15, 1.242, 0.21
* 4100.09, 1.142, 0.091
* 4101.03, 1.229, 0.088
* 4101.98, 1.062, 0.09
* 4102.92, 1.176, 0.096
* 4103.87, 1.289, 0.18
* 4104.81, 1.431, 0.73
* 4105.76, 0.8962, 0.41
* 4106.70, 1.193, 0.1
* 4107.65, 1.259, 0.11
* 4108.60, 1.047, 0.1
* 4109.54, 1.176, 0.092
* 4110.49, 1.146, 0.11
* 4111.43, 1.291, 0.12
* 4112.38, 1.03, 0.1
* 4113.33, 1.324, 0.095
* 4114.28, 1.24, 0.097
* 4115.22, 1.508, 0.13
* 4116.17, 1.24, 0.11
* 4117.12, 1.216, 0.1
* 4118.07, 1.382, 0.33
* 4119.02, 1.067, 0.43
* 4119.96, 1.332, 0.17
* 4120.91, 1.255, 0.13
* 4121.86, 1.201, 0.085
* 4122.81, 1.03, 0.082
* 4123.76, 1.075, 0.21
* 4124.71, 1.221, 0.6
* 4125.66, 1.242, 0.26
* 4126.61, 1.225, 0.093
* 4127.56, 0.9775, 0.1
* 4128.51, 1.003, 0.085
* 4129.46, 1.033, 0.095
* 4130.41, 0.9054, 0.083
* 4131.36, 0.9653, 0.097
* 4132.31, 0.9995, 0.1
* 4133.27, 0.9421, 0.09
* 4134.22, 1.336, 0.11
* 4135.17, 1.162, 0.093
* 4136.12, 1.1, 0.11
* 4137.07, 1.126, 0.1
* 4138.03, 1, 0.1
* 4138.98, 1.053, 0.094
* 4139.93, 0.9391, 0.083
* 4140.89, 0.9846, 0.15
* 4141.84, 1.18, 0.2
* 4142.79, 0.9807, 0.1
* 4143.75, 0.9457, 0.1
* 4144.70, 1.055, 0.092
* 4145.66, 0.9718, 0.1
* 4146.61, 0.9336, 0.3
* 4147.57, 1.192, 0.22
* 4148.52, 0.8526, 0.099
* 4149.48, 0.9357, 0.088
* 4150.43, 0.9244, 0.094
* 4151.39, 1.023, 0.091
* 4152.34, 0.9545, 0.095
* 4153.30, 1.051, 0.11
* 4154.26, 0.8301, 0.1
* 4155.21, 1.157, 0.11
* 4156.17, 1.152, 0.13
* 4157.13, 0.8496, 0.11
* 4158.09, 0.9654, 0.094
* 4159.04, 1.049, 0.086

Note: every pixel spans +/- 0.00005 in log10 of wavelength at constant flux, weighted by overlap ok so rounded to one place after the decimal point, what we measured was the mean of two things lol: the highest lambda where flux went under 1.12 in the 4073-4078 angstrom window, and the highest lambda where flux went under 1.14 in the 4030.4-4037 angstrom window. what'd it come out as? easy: 4056.9 angstrom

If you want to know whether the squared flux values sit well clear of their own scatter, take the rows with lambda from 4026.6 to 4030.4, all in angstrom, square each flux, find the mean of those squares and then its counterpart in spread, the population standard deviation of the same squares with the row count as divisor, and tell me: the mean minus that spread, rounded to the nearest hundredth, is 1.03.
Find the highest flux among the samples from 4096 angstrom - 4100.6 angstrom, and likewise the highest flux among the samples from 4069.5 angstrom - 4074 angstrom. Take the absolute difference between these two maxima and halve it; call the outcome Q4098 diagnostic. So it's 0.31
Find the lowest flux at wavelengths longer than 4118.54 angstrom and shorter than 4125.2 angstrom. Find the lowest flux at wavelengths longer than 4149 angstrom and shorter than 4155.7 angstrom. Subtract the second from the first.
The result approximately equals 0.20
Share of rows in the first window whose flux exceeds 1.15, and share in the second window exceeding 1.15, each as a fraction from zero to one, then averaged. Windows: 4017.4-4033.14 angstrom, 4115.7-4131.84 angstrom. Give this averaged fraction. 0.35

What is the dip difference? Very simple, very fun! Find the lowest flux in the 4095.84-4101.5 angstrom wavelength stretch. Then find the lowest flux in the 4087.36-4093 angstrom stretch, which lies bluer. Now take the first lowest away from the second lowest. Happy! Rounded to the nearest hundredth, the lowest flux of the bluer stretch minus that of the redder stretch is -0.16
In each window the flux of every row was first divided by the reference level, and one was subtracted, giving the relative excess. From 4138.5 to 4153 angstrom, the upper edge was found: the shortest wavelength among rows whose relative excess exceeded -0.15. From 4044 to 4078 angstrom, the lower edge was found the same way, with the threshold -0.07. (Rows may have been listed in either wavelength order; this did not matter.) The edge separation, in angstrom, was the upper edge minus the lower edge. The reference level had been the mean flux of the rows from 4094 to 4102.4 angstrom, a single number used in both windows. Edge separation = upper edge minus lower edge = 94.2 angstrom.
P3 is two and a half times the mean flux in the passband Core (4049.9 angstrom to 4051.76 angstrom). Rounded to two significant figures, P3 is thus 2.9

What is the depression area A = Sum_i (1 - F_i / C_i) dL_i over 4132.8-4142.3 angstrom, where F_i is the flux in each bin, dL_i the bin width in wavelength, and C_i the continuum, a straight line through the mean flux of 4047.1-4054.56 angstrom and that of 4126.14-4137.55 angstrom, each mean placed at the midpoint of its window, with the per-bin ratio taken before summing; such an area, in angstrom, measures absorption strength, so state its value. -0.1 angstrom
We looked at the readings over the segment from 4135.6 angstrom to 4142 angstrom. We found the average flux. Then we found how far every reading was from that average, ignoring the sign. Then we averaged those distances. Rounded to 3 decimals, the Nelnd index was 0.069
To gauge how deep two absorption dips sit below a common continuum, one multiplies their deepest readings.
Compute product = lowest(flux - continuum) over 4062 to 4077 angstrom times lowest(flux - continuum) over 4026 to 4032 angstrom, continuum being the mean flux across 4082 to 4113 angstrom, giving 0.17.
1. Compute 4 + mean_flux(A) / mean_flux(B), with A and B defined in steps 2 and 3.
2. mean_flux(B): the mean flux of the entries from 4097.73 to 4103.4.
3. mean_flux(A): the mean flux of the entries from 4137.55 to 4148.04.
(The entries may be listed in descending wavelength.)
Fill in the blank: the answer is 4.81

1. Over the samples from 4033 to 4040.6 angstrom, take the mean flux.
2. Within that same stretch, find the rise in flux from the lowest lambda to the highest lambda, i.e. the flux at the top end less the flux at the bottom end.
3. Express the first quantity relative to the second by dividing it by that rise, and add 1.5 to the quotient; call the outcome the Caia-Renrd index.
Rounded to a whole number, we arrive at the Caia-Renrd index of -4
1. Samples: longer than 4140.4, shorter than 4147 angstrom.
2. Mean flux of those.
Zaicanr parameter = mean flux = 1.01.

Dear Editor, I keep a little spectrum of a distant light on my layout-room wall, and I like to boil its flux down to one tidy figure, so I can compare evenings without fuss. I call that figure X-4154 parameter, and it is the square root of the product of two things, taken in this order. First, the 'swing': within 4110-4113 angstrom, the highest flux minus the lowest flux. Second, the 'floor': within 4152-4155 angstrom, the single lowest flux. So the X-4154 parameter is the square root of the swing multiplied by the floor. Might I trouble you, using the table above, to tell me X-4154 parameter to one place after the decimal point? 0.5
